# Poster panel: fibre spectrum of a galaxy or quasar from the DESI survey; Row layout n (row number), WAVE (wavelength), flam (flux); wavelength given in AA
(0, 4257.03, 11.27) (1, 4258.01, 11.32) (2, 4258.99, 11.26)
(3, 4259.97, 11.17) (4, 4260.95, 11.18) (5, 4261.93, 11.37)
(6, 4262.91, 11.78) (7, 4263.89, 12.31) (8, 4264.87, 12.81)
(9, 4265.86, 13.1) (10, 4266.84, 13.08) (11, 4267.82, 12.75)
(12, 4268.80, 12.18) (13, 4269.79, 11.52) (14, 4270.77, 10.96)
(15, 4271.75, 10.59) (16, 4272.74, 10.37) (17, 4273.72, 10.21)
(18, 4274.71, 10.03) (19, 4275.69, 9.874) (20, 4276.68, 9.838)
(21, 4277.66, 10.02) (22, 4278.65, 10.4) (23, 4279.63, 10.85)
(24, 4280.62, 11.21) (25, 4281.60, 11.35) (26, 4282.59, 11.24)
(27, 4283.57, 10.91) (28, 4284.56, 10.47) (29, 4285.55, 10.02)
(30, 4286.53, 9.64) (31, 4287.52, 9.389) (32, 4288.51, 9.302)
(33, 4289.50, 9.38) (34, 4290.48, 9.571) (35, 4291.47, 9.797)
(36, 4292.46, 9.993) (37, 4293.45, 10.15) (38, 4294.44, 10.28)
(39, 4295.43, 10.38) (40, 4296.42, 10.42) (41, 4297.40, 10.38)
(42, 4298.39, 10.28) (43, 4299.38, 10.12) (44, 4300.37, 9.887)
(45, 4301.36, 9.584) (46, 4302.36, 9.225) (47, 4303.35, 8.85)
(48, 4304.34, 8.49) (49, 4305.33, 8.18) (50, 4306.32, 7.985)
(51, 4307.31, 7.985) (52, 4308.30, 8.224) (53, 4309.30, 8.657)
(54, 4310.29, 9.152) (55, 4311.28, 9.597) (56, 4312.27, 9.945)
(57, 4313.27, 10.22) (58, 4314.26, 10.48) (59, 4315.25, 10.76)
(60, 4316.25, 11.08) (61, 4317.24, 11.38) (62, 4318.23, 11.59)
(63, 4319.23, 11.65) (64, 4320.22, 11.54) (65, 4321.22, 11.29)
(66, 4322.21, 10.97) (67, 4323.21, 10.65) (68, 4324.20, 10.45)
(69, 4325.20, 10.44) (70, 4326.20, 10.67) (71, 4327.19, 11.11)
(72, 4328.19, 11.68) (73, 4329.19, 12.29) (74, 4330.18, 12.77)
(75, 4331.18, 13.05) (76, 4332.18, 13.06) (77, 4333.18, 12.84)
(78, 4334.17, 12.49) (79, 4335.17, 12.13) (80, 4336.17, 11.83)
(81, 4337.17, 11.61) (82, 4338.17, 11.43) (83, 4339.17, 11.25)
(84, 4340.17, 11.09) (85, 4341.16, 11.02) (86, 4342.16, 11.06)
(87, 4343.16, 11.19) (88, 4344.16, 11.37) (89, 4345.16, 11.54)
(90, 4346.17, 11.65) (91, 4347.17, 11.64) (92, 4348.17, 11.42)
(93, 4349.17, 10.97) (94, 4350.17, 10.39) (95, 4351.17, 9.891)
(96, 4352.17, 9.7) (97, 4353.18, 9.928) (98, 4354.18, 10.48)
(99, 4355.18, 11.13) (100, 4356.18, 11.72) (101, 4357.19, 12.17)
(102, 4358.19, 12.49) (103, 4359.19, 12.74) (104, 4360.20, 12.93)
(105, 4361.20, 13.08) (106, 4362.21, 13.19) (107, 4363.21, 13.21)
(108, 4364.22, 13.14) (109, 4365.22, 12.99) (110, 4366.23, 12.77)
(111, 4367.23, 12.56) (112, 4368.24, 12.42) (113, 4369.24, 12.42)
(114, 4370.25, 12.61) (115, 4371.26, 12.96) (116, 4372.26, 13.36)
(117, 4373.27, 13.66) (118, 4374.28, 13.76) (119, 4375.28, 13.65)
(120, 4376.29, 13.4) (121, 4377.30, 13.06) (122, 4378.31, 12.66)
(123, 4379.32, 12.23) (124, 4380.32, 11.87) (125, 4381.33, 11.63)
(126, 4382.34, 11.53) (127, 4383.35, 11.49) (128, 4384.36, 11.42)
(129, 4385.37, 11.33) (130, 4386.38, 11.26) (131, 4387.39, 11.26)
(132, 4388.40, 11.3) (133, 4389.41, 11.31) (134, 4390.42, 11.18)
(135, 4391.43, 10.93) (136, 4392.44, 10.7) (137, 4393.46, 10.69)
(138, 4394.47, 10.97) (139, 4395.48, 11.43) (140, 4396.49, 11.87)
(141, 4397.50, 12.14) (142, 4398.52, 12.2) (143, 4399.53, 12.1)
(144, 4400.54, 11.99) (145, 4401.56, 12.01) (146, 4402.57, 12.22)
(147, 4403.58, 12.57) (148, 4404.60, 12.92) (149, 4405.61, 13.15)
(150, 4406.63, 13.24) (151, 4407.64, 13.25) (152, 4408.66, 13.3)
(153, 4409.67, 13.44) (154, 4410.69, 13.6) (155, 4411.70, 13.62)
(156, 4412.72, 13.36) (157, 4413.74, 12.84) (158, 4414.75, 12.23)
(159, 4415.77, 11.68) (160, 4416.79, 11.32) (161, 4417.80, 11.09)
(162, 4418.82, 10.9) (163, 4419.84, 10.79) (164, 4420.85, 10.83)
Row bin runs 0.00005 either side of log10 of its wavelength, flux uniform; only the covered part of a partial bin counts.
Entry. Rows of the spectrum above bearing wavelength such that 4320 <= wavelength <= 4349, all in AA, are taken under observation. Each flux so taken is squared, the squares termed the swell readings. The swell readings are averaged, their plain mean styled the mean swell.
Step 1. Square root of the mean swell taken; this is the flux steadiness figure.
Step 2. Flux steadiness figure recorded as 11.6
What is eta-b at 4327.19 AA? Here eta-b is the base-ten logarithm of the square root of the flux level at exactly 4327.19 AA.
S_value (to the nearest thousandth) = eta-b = 0.523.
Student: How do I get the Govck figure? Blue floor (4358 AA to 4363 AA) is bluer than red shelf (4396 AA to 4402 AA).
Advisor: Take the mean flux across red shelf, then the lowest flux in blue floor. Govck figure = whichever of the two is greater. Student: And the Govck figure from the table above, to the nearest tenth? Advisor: 12.5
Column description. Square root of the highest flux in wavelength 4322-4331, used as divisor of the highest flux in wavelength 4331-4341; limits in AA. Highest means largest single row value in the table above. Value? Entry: 3.65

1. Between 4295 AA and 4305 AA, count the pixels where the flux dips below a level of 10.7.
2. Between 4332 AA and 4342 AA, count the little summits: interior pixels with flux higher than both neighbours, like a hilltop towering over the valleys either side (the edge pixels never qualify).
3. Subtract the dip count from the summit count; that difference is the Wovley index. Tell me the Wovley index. -10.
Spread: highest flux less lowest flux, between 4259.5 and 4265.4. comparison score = 1.6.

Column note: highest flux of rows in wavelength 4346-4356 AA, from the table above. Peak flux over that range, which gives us 11.65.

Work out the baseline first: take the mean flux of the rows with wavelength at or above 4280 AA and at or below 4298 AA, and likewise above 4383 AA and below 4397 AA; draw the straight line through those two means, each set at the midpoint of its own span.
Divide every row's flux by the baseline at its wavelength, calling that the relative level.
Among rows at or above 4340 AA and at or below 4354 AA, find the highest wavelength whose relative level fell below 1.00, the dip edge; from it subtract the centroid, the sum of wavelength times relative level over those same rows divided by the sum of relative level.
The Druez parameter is 6.7 AA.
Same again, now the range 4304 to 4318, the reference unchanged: 2.0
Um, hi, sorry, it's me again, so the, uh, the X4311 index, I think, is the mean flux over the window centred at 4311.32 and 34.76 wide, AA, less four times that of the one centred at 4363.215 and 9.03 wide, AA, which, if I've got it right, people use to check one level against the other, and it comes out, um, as -41.7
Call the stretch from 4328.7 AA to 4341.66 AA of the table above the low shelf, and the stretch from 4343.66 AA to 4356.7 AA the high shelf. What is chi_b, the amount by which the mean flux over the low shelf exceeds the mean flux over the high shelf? 1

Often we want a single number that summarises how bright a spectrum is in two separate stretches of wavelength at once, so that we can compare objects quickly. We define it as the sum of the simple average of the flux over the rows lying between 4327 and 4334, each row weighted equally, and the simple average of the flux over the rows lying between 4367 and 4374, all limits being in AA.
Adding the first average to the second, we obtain 25.3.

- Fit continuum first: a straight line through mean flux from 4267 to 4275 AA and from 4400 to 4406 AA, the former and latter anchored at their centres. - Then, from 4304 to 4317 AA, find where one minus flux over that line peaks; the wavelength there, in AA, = 4307.31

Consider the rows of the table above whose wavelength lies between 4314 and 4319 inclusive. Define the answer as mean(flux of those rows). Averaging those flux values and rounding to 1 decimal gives 11.1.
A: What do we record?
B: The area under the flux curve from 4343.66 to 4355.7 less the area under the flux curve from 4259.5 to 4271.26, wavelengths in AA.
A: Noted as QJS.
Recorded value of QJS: -11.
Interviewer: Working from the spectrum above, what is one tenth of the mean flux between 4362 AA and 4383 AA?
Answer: 1.28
